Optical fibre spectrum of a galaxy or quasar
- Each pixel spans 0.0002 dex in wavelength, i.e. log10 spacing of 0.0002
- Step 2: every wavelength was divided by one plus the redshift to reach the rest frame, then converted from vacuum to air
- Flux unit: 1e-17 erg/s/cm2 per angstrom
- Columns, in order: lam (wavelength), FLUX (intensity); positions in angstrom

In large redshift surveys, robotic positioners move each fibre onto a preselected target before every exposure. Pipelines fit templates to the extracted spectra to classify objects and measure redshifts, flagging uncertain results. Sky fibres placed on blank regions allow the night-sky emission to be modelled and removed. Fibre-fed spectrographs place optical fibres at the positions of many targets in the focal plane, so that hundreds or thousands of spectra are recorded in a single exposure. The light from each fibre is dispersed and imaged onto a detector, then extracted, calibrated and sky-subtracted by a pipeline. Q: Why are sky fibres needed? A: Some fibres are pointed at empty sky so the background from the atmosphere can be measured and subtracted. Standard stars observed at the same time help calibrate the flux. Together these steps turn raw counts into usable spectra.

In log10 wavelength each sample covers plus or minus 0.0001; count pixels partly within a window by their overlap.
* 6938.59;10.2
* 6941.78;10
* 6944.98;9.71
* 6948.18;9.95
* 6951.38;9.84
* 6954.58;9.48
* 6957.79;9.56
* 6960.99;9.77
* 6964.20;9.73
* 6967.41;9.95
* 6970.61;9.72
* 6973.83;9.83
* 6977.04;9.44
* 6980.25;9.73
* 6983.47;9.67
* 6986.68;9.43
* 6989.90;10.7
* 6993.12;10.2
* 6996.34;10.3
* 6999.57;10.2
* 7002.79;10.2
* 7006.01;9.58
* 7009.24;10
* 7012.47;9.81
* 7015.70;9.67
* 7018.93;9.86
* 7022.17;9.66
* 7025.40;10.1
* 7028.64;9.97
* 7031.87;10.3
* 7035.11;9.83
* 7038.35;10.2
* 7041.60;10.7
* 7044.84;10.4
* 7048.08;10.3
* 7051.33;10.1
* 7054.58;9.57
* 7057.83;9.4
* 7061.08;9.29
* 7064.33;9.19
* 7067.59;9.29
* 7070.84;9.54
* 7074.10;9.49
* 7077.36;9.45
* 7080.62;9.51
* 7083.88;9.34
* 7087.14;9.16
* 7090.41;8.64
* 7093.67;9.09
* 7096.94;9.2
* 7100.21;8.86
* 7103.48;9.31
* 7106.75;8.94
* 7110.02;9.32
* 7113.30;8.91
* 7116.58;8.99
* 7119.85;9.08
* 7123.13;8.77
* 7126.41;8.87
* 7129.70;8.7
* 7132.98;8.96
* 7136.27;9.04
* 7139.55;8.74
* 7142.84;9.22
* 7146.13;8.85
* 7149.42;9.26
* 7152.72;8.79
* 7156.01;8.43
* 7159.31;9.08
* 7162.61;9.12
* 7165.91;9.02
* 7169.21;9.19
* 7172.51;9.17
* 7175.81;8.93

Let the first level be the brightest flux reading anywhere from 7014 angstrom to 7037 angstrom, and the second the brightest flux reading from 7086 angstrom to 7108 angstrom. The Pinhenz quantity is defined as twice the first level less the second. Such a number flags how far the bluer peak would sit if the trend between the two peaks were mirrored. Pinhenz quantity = 11.3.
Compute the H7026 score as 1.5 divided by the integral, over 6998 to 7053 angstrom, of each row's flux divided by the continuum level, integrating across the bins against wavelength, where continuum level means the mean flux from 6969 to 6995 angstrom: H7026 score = 0.0267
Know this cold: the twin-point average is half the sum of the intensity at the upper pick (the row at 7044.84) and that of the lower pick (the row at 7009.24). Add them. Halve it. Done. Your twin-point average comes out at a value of 10.2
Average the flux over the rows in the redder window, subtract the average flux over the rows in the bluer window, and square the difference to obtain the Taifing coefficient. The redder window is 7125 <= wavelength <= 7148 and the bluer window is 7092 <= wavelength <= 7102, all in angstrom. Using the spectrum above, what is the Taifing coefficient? 0.0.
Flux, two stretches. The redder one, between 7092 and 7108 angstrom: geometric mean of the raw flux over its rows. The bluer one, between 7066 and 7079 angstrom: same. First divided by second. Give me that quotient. 0.961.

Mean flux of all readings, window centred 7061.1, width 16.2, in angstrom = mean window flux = 9.3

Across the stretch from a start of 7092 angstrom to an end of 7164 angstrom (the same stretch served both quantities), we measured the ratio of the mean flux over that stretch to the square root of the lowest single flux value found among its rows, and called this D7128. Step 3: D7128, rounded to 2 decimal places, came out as 3.09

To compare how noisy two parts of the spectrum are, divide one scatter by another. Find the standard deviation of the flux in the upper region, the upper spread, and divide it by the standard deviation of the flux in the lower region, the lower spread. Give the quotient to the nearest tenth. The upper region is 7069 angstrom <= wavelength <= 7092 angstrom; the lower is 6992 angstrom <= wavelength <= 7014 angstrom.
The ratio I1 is 1.2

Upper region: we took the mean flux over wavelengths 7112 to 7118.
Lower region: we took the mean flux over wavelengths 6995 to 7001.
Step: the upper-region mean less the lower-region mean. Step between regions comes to -1.3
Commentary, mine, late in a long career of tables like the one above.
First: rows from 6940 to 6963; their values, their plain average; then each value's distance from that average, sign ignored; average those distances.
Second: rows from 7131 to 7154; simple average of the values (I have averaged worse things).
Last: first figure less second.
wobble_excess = -8.8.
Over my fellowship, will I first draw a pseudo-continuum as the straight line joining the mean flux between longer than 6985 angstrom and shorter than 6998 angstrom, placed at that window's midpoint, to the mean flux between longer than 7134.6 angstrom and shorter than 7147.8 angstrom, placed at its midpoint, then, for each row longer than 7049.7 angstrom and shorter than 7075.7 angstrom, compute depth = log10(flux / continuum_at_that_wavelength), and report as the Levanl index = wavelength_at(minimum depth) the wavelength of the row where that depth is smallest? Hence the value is 7064.33 angstrom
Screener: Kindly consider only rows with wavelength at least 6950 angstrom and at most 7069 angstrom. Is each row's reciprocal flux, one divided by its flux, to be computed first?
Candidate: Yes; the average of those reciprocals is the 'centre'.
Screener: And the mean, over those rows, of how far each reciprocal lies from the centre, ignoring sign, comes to 0.0031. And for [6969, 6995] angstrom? 0.0030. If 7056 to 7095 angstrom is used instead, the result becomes 0.0021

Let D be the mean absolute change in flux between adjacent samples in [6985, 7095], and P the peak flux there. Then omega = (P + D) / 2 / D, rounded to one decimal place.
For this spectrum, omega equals 19.5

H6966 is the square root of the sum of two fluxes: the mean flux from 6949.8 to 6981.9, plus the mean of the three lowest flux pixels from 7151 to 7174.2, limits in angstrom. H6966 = 4.30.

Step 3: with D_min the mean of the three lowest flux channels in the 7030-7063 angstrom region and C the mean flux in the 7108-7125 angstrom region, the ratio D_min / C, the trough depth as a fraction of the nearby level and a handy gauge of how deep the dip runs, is 1.05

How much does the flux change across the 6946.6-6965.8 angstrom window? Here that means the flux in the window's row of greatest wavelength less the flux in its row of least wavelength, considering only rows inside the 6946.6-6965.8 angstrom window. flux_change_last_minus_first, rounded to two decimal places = -0.22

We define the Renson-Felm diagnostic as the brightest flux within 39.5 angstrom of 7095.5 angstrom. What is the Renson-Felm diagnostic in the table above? 9.54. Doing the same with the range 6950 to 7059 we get 10.7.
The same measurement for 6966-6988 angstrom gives 9.95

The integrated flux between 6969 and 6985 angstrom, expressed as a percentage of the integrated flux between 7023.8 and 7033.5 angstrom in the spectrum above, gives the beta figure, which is 158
